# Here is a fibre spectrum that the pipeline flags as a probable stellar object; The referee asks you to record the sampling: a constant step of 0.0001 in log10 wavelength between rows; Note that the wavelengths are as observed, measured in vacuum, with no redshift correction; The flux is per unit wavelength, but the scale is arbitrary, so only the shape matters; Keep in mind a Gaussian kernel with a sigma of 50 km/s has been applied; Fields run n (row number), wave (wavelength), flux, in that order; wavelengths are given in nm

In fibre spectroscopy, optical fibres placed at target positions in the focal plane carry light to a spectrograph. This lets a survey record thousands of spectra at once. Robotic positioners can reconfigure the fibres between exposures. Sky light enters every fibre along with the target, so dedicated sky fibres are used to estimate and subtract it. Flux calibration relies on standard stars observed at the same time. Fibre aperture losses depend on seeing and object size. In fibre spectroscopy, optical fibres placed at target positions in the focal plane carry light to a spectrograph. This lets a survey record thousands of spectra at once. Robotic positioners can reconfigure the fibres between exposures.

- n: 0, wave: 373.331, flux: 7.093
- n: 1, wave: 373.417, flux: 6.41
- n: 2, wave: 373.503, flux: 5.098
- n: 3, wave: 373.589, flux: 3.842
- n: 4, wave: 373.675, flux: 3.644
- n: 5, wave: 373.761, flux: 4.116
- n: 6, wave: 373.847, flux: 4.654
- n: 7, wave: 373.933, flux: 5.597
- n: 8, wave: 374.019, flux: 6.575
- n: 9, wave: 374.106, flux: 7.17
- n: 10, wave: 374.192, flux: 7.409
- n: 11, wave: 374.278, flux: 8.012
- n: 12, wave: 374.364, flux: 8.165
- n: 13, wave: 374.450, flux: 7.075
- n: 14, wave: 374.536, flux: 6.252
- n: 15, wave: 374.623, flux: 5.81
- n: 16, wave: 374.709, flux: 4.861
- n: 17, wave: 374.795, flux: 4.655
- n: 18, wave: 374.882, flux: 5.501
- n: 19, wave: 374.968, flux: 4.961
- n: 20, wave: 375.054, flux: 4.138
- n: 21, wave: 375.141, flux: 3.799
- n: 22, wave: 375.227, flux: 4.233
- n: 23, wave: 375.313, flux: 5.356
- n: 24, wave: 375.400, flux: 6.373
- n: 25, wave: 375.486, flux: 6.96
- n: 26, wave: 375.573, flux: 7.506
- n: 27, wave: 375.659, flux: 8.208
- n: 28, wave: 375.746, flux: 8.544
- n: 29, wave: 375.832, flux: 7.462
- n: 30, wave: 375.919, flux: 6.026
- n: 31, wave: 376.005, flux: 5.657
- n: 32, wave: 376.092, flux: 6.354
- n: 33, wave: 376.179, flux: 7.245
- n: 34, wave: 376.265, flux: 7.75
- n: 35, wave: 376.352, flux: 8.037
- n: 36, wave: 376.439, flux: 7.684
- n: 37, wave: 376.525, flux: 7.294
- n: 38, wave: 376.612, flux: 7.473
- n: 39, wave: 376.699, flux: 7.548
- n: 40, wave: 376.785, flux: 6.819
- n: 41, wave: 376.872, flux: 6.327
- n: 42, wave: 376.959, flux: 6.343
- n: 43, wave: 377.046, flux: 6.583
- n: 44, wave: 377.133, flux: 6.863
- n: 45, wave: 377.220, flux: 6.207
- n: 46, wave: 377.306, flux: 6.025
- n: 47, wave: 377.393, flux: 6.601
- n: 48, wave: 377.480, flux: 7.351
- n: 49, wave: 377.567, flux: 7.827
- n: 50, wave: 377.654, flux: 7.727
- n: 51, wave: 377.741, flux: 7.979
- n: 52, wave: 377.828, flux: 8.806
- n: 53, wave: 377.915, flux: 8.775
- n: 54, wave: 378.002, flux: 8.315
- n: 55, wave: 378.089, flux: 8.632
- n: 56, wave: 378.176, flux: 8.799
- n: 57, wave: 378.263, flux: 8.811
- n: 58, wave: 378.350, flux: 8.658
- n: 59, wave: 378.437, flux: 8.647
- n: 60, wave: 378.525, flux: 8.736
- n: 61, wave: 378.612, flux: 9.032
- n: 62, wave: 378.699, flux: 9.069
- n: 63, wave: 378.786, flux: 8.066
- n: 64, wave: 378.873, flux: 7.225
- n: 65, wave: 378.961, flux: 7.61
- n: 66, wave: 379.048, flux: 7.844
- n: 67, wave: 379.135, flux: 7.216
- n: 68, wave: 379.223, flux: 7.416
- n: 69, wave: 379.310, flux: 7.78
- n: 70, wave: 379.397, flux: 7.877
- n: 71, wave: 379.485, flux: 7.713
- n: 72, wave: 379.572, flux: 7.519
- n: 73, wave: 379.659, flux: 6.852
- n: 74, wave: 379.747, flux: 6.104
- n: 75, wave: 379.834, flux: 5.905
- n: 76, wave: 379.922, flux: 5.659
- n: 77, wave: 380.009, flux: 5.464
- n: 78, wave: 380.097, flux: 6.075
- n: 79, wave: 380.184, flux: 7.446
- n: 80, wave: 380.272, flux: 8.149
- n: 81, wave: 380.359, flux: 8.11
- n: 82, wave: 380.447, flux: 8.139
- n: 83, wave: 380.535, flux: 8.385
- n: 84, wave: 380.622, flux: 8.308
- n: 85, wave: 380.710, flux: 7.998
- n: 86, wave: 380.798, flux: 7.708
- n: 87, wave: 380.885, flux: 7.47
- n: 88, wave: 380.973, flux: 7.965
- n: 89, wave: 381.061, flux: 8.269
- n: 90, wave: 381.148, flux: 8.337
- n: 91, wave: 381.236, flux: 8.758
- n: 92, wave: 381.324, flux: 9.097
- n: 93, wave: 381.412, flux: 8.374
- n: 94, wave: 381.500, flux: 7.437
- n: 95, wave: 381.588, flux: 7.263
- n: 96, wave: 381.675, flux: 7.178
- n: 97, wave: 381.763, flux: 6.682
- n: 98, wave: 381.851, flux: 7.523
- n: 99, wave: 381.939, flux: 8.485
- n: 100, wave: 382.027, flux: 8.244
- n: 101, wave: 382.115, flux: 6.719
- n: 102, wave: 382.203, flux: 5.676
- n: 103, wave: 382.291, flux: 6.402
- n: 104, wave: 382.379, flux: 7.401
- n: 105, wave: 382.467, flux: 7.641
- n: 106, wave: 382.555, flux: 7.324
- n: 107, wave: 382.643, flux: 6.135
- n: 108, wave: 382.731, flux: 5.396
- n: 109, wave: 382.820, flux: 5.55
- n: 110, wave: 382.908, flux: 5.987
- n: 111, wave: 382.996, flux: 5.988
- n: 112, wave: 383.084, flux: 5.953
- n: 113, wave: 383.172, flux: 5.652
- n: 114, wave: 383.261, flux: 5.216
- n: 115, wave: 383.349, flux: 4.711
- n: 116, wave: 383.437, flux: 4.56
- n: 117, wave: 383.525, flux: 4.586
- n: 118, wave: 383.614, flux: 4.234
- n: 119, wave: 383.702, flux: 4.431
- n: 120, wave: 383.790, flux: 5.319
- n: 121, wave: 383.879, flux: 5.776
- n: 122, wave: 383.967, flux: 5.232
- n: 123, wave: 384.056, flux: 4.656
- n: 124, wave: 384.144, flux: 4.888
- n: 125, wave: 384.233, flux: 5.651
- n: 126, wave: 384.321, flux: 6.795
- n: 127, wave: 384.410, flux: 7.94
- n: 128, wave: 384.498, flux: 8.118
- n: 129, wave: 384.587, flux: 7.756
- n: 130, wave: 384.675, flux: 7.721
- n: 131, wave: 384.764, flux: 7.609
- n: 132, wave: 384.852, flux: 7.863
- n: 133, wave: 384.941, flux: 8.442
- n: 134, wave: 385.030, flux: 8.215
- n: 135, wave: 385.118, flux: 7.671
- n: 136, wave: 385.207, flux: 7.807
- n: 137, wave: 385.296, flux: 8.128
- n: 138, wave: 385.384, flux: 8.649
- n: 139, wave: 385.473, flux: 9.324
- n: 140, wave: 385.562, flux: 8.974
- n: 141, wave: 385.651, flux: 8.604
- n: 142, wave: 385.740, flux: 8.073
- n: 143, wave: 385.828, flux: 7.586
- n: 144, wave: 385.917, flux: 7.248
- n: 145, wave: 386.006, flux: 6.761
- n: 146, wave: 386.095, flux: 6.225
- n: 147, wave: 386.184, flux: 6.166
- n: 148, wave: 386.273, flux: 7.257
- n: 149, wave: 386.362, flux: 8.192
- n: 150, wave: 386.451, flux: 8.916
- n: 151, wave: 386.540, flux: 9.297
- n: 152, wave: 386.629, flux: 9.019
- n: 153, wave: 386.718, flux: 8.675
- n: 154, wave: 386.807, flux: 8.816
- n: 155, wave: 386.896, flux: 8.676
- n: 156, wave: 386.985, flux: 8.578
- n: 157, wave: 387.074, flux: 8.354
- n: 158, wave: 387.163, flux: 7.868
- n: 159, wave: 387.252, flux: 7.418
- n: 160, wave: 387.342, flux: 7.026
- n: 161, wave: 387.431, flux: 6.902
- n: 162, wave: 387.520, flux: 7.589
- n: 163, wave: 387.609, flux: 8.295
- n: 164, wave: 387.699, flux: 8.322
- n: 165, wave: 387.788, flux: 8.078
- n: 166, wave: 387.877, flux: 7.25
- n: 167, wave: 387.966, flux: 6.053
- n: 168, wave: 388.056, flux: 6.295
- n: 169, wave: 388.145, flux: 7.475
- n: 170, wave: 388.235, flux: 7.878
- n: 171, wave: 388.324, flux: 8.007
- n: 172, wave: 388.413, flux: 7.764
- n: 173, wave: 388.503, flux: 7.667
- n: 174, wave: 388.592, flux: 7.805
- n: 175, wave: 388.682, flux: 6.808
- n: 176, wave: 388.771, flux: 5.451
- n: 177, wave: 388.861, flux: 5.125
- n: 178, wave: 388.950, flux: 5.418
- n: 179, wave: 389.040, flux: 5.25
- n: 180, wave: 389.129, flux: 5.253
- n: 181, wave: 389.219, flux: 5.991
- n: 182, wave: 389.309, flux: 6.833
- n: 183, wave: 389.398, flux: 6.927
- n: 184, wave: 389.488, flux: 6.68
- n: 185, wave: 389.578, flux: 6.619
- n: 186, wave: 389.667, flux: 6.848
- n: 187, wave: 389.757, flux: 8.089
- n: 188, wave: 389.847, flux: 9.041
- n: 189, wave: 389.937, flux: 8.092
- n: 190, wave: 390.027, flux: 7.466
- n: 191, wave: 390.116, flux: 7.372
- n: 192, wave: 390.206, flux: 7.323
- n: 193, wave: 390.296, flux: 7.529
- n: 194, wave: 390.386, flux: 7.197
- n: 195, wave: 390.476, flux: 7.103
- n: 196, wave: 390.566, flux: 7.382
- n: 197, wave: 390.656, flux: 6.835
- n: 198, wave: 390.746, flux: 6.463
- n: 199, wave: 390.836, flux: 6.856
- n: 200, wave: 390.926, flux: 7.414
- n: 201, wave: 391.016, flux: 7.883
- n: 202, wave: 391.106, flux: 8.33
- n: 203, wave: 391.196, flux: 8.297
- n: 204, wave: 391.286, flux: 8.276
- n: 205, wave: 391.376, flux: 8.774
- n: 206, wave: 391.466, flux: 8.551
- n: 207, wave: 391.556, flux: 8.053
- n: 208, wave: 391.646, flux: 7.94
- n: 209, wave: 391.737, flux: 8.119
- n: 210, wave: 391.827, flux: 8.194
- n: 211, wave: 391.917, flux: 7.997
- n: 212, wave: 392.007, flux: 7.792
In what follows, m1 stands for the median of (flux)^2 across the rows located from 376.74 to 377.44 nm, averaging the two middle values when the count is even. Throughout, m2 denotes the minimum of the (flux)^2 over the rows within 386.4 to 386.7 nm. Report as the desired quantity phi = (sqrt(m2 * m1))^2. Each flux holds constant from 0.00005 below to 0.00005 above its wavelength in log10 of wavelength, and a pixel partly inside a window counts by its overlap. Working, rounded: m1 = 42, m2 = 79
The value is 3322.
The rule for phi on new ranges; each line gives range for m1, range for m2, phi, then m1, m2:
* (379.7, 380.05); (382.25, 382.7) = 1259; 33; 38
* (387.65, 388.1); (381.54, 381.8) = 2347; 53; 45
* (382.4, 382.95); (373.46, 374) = 488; 37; 13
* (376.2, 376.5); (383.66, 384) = 1179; 60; 20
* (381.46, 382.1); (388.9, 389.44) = 1524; 55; 28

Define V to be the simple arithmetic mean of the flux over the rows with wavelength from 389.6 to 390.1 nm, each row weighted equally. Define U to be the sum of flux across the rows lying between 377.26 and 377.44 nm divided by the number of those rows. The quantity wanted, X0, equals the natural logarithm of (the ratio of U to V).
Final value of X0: -0.23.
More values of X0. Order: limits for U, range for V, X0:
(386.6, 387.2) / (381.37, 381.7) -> 0.12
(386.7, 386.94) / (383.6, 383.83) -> 0.63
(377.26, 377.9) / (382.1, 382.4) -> 0.13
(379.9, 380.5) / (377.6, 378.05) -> -0.17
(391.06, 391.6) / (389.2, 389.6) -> 0.24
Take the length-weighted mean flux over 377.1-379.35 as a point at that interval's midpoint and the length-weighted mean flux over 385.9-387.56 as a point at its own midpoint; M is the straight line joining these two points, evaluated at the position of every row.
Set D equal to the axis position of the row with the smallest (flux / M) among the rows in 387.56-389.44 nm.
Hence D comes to 388.861 nm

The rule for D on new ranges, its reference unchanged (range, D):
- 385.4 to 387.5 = 386.184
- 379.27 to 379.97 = 379.922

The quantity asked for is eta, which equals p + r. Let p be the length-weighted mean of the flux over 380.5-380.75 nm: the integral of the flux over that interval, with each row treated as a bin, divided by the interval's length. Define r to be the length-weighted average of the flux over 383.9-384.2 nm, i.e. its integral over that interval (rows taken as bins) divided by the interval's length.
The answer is 13.3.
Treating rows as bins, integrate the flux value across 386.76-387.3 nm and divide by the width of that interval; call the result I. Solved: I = 8.3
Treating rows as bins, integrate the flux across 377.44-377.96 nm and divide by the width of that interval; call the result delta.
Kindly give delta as 8.1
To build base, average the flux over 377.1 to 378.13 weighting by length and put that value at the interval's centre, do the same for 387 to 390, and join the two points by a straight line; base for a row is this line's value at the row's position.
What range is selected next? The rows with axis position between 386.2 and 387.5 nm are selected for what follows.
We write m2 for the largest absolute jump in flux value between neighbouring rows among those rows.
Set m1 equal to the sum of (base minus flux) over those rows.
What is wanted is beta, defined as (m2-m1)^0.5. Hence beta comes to 3.9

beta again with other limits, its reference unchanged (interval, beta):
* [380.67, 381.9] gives 2.6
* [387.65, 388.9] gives 1.2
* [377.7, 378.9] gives 3.8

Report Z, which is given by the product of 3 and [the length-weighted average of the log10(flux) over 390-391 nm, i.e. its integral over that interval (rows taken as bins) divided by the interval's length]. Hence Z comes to 2.57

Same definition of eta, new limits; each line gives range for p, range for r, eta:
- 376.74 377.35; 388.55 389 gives 12.6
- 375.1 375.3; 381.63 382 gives 11.8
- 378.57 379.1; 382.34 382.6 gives 15.6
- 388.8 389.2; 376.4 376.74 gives 12.8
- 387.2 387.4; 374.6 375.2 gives 12.0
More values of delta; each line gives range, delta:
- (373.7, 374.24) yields 5.9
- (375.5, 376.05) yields 7.2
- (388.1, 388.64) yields 7.8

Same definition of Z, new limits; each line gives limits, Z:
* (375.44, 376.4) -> 2.57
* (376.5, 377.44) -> 2.48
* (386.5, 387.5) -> 2.74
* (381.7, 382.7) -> 2.54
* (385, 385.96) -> 2.74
